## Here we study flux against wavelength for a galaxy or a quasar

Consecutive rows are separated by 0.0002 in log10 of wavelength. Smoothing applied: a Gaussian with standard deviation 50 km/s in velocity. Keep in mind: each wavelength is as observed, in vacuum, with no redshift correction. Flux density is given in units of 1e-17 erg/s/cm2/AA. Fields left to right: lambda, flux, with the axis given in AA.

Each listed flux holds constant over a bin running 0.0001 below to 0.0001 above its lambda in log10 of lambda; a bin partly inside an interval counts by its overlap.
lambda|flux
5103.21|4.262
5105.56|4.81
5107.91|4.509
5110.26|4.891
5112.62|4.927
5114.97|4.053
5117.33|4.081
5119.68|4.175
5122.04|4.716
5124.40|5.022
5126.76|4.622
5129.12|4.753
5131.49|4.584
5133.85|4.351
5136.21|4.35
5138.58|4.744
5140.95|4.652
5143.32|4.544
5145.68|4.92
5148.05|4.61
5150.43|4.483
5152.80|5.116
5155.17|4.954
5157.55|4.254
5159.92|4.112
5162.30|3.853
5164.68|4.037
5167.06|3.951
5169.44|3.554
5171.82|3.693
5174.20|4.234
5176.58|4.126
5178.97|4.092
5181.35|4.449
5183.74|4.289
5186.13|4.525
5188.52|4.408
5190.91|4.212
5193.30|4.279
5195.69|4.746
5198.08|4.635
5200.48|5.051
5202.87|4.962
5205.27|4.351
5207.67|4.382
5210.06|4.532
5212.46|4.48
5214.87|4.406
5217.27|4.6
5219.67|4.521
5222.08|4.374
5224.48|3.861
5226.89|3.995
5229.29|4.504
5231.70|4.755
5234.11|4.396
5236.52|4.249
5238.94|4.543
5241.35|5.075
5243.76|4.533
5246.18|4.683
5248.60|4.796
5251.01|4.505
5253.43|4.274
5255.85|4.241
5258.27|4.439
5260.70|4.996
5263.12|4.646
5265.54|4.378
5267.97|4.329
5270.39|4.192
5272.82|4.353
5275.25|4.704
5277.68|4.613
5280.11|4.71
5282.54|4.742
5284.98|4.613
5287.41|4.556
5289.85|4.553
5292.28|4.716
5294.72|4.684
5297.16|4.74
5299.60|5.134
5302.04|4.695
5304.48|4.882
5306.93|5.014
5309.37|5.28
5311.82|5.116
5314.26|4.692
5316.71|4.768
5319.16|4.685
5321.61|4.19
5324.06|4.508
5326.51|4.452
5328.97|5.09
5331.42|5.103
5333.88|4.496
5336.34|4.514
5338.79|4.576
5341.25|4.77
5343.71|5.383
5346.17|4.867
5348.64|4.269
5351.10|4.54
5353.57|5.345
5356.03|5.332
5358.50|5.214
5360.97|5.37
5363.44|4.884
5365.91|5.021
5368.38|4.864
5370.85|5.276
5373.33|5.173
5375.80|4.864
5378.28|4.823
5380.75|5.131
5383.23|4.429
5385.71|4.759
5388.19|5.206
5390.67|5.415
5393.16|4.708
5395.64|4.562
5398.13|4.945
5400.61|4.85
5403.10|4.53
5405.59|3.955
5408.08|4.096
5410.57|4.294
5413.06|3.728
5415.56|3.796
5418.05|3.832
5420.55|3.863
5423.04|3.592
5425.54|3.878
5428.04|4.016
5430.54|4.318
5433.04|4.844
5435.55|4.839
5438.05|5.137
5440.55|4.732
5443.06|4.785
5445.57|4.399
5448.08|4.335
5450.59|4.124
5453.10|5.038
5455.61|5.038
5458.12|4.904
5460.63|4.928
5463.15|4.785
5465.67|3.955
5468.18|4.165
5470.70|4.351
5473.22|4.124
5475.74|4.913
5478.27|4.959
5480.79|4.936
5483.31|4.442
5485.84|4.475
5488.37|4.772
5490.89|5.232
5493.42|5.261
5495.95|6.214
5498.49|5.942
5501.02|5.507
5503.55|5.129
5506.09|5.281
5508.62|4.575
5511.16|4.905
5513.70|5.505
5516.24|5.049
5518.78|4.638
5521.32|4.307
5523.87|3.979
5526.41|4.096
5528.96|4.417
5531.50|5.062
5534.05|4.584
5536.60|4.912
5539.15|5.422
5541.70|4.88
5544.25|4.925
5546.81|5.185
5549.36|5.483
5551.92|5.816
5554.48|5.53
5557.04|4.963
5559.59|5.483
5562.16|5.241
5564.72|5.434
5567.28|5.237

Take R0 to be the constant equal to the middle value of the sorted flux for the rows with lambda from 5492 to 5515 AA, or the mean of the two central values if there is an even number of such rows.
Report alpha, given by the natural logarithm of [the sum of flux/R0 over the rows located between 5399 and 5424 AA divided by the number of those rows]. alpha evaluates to -0.26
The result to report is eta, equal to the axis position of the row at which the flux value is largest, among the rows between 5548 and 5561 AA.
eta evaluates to 5551.92 AA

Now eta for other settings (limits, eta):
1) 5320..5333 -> 5331.42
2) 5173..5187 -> 5186.13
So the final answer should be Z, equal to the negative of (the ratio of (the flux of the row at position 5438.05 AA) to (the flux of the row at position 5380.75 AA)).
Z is -1.0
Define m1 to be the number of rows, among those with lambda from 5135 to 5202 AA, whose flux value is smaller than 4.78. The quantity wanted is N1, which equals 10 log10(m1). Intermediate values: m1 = 24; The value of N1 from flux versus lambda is 13.8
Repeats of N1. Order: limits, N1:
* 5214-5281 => 14.0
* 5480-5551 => 10.0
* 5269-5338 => 13.2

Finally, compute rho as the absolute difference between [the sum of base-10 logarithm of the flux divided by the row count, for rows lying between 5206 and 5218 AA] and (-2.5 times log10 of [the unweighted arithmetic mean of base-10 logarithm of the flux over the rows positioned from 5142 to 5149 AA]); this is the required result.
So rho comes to 0.218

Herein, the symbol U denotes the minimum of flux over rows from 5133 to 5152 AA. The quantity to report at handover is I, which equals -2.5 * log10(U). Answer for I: -1.60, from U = 4.35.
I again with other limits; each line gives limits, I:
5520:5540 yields -1.50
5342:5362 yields -1.58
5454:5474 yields -1.49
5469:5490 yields -1.54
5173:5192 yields -1.53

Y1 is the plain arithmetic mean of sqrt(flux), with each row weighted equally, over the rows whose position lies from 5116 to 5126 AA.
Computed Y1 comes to 2.12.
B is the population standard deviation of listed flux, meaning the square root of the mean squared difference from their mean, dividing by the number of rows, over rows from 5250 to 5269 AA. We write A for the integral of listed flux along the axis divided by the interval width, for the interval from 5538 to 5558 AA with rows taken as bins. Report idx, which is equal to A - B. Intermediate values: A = 5.28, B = 0.23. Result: 5.05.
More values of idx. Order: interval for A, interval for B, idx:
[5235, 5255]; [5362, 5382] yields 4.41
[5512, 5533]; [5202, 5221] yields 4.45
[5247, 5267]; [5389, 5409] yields 4.10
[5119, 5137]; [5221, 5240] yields 4.31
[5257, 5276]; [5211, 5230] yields 4.25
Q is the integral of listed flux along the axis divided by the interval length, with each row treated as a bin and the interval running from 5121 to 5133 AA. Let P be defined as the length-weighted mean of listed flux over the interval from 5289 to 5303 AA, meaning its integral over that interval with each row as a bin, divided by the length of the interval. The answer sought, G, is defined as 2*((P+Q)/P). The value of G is 4.0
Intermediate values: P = 4.76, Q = 4.7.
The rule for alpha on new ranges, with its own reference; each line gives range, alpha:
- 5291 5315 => -0.08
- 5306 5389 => -0.08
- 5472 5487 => -0.13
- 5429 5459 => -0.11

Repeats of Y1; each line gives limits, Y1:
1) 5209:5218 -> 2.12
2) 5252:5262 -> 2.12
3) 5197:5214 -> 2.15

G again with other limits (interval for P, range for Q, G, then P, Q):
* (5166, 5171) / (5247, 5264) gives 4.4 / 3.74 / 4.6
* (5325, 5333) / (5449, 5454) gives 3.9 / 4.85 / 4.5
